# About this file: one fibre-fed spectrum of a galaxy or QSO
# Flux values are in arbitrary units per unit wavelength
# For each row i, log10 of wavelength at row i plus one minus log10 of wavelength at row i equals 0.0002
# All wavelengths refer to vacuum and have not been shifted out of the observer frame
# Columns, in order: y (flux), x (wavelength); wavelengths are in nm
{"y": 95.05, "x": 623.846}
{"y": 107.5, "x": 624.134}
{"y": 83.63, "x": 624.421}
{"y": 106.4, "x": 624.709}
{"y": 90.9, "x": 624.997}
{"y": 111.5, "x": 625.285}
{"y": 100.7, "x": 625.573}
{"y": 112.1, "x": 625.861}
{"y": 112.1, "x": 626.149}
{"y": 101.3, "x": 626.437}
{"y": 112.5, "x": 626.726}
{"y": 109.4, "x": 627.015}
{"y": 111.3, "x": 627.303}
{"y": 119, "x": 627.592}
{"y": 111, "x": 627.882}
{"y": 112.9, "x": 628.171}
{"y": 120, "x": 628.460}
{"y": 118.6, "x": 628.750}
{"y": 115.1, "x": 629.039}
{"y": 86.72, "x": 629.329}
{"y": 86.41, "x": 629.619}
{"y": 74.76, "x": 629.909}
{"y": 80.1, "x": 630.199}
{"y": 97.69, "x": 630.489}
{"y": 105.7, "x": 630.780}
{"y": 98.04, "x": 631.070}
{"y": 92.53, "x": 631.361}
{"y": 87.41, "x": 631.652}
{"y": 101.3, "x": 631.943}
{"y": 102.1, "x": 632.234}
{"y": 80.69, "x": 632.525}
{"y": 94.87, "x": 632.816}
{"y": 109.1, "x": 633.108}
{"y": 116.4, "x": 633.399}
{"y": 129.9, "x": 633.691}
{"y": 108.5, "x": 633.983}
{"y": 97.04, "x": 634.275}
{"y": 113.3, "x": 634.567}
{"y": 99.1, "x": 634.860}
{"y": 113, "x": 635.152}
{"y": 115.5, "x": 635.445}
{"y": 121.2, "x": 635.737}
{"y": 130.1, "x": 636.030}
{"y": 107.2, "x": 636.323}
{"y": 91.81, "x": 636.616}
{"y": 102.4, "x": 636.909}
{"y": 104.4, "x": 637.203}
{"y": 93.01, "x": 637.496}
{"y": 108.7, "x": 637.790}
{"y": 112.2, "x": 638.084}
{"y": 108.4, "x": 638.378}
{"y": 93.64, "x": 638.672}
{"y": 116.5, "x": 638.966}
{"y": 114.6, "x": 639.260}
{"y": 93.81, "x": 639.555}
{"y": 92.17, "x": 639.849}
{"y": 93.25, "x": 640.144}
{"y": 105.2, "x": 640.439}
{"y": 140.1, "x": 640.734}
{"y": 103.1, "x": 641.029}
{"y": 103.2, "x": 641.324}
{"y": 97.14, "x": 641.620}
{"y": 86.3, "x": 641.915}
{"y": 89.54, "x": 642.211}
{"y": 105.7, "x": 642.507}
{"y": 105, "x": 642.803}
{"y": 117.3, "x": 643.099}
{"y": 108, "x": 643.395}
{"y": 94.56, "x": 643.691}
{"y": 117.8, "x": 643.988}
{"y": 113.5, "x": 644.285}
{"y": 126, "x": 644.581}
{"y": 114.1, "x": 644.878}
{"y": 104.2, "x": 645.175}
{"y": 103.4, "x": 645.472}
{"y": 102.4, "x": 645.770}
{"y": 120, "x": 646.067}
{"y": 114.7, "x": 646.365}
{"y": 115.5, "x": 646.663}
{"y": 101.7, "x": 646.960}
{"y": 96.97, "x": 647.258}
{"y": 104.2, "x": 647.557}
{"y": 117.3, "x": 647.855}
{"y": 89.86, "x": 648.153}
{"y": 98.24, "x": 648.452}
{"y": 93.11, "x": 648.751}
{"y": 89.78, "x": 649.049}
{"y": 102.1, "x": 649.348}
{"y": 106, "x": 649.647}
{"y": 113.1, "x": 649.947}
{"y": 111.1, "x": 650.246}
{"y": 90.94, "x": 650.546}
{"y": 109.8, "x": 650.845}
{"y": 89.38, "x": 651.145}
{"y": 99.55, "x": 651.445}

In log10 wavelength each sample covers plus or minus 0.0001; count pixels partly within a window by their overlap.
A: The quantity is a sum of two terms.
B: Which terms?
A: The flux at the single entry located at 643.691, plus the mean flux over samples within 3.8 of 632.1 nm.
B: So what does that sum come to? 197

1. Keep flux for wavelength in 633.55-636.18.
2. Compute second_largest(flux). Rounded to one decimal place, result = 129.9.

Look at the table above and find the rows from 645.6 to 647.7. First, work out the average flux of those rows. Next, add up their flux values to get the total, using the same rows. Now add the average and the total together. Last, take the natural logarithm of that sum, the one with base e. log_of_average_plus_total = 6.76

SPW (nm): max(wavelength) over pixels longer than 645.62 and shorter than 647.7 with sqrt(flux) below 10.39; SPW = 647.557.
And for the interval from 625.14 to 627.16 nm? 626.437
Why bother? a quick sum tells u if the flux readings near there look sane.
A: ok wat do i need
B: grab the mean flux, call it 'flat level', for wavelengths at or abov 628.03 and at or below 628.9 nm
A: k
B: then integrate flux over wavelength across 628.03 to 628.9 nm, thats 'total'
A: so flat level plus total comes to 219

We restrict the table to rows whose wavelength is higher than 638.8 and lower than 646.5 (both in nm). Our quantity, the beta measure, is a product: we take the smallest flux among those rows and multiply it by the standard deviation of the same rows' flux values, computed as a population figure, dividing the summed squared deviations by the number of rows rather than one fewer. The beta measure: 1043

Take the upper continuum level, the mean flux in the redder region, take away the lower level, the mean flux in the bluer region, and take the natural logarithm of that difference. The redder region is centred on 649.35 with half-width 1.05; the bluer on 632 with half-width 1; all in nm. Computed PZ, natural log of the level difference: 2.1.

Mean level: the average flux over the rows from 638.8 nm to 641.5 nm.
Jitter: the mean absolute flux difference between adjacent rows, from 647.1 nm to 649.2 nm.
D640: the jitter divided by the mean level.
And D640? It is 0.101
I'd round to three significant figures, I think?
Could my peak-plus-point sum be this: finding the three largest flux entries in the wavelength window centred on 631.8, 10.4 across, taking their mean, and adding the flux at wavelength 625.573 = 228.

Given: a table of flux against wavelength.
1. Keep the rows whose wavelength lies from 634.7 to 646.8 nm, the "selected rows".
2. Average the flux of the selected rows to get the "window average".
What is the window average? 107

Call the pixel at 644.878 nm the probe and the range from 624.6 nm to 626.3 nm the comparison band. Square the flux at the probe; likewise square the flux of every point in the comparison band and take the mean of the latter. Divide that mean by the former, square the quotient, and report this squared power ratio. 0.7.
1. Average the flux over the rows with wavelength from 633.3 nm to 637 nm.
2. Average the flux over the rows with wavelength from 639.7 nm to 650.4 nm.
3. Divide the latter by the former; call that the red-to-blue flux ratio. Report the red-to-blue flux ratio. 0.95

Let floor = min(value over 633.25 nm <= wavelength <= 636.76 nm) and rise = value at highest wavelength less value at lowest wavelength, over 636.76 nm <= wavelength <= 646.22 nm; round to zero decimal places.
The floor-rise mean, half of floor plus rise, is 55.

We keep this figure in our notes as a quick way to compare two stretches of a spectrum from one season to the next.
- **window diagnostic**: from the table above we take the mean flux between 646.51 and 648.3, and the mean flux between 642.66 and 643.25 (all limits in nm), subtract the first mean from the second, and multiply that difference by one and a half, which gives 10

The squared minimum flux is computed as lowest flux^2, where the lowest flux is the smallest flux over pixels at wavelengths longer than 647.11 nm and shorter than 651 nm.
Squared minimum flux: 8060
